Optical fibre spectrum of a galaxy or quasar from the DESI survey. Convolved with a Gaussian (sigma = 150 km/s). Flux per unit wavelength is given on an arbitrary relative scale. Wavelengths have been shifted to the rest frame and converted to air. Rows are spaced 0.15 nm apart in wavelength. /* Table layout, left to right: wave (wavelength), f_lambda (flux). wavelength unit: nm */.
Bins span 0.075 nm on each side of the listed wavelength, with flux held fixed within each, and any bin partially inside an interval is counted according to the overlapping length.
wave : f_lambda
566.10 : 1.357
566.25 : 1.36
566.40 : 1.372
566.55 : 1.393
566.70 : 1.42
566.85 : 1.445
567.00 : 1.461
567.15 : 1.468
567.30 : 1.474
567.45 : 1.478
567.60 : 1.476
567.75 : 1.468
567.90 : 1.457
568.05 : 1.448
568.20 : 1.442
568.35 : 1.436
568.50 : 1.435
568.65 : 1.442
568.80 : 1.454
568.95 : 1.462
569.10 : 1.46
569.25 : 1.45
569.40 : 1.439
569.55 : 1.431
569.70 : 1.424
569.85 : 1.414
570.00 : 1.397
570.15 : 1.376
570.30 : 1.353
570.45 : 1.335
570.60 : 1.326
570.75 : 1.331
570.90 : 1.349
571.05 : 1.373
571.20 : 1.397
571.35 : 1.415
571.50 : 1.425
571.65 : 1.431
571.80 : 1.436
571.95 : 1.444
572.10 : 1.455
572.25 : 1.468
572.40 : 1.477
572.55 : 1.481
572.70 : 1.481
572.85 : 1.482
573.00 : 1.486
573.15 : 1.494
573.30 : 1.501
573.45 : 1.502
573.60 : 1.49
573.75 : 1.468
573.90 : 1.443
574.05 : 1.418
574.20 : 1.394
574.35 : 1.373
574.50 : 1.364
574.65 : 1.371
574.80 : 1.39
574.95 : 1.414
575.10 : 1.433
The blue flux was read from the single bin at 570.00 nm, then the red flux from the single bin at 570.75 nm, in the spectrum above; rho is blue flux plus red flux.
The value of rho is 2.73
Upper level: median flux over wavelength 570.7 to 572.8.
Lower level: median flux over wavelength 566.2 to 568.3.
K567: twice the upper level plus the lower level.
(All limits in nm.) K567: 4.32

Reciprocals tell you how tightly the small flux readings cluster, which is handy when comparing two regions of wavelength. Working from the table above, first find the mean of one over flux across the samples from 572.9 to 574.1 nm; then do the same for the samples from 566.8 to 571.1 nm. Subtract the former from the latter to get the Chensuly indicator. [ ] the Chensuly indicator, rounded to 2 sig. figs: 0.025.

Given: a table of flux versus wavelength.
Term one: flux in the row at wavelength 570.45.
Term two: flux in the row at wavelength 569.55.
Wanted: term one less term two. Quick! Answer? -0.096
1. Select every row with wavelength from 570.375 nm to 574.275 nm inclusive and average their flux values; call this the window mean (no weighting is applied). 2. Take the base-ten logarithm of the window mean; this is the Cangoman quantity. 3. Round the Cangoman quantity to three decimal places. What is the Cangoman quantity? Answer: 0.157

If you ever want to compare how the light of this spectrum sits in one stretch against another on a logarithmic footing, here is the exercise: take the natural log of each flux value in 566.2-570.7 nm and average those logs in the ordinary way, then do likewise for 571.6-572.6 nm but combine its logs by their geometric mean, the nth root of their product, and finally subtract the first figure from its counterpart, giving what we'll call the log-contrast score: 0.021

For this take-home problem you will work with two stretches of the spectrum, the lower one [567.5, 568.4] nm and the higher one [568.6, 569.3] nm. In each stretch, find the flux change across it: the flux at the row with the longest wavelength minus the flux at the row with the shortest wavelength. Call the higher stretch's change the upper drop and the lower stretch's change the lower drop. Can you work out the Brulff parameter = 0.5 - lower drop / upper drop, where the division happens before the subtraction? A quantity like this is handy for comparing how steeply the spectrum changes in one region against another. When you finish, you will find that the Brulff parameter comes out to 5.5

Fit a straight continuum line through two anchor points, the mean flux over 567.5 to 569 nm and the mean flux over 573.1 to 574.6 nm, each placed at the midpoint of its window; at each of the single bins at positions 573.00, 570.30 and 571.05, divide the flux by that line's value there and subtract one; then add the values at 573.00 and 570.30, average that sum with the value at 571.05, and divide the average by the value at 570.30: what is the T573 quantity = 0.7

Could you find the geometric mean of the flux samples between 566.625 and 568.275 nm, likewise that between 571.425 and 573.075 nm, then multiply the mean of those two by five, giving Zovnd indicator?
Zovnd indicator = 7.30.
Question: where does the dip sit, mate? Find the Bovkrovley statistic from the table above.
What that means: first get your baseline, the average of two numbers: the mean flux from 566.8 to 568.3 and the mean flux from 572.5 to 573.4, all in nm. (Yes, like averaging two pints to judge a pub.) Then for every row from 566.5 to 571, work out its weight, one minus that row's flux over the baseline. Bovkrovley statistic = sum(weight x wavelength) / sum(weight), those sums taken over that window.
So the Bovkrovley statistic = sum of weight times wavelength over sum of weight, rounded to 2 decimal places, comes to 569.57 nm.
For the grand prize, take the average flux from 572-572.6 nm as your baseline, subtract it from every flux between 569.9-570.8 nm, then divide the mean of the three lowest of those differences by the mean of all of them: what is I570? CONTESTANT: 1.2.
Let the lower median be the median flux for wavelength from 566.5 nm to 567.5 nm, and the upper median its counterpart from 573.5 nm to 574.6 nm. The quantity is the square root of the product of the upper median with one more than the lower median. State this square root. 1.868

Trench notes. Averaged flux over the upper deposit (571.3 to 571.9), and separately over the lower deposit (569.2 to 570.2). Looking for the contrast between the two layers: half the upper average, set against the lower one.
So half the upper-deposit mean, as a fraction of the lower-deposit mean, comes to 0.503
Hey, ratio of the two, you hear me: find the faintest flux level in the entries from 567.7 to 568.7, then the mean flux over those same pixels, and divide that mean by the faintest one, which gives 1.01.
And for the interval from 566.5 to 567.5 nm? 1.04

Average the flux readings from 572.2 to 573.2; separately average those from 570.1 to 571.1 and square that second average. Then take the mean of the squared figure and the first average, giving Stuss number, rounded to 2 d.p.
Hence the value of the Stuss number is 1.65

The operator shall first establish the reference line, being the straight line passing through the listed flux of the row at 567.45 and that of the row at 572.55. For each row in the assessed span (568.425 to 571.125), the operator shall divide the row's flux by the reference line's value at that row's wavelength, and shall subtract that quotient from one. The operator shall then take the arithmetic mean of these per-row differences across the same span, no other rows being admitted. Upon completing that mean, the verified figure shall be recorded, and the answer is 0.0517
